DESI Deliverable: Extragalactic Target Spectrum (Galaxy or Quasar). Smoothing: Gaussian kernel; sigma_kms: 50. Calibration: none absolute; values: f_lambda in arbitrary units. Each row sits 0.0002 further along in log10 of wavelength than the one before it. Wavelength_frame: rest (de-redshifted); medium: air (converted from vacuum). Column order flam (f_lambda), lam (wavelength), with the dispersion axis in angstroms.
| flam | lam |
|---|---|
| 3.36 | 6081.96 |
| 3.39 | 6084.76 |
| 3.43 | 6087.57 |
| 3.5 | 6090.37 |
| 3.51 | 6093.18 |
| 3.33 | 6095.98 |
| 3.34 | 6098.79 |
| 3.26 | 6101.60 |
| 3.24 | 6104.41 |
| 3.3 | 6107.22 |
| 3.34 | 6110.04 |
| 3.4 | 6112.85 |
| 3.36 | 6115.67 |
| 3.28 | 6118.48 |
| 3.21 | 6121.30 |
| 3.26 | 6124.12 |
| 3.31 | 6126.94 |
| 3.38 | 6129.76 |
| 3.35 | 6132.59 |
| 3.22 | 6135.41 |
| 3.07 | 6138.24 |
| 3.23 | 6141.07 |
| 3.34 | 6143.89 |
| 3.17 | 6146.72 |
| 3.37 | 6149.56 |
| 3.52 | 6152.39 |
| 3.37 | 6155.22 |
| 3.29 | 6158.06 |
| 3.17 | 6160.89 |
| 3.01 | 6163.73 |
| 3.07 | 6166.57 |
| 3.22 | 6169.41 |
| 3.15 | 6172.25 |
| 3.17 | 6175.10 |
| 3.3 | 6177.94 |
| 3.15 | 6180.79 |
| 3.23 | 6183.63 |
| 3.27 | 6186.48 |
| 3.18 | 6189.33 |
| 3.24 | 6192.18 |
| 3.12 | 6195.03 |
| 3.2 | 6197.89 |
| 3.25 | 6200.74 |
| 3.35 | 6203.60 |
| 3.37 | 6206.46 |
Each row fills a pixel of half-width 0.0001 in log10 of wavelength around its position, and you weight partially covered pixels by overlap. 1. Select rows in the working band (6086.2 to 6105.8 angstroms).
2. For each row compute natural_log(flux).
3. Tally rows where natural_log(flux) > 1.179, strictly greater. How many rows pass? 6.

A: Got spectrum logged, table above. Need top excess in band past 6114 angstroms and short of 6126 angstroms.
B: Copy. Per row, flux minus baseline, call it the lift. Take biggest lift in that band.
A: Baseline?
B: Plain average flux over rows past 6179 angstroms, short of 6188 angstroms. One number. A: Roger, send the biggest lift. 0.14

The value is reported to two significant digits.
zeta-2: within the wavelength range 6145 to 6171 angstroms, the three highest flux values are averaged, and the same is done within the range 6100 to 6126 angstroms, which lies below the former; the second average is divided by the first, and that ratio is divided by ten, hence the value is 0.098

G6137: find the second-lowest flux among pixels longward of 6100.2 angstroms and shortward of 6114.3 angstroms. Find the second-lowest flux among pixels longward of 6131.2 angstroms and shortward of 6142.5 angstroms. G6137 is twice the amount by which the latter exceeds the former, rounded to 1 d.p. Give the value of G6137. -0.1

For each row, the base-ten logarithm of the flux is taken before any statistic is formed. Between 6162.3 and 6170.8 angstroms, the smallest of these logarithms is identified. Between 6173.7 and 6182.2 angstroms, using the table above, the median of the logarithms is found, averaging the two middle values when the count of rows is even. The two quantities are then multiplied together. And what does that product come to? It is 0.240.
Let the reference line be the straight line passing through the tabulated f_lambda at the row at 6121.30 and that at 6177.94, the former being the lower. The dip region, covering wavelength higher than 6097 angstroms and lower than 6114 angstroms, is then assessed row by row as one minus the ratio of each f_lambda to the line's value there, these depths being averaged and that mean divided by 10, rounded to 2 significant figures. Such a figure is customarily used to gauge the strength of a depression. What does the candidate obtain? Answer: -0.0040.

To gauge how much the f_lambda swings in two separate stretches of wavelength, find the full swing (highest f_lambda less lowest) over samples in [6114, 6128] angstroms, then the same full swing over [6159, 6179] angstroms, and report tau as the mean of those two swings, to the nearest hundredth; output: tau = 0.22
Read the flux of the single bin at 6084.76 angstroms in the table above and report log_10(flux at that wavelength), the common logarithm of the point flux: 0.530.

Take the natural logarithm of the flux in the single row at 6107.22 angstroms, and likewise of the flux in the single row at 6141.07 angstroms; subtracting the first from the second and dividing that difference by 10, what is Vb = -0.0021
